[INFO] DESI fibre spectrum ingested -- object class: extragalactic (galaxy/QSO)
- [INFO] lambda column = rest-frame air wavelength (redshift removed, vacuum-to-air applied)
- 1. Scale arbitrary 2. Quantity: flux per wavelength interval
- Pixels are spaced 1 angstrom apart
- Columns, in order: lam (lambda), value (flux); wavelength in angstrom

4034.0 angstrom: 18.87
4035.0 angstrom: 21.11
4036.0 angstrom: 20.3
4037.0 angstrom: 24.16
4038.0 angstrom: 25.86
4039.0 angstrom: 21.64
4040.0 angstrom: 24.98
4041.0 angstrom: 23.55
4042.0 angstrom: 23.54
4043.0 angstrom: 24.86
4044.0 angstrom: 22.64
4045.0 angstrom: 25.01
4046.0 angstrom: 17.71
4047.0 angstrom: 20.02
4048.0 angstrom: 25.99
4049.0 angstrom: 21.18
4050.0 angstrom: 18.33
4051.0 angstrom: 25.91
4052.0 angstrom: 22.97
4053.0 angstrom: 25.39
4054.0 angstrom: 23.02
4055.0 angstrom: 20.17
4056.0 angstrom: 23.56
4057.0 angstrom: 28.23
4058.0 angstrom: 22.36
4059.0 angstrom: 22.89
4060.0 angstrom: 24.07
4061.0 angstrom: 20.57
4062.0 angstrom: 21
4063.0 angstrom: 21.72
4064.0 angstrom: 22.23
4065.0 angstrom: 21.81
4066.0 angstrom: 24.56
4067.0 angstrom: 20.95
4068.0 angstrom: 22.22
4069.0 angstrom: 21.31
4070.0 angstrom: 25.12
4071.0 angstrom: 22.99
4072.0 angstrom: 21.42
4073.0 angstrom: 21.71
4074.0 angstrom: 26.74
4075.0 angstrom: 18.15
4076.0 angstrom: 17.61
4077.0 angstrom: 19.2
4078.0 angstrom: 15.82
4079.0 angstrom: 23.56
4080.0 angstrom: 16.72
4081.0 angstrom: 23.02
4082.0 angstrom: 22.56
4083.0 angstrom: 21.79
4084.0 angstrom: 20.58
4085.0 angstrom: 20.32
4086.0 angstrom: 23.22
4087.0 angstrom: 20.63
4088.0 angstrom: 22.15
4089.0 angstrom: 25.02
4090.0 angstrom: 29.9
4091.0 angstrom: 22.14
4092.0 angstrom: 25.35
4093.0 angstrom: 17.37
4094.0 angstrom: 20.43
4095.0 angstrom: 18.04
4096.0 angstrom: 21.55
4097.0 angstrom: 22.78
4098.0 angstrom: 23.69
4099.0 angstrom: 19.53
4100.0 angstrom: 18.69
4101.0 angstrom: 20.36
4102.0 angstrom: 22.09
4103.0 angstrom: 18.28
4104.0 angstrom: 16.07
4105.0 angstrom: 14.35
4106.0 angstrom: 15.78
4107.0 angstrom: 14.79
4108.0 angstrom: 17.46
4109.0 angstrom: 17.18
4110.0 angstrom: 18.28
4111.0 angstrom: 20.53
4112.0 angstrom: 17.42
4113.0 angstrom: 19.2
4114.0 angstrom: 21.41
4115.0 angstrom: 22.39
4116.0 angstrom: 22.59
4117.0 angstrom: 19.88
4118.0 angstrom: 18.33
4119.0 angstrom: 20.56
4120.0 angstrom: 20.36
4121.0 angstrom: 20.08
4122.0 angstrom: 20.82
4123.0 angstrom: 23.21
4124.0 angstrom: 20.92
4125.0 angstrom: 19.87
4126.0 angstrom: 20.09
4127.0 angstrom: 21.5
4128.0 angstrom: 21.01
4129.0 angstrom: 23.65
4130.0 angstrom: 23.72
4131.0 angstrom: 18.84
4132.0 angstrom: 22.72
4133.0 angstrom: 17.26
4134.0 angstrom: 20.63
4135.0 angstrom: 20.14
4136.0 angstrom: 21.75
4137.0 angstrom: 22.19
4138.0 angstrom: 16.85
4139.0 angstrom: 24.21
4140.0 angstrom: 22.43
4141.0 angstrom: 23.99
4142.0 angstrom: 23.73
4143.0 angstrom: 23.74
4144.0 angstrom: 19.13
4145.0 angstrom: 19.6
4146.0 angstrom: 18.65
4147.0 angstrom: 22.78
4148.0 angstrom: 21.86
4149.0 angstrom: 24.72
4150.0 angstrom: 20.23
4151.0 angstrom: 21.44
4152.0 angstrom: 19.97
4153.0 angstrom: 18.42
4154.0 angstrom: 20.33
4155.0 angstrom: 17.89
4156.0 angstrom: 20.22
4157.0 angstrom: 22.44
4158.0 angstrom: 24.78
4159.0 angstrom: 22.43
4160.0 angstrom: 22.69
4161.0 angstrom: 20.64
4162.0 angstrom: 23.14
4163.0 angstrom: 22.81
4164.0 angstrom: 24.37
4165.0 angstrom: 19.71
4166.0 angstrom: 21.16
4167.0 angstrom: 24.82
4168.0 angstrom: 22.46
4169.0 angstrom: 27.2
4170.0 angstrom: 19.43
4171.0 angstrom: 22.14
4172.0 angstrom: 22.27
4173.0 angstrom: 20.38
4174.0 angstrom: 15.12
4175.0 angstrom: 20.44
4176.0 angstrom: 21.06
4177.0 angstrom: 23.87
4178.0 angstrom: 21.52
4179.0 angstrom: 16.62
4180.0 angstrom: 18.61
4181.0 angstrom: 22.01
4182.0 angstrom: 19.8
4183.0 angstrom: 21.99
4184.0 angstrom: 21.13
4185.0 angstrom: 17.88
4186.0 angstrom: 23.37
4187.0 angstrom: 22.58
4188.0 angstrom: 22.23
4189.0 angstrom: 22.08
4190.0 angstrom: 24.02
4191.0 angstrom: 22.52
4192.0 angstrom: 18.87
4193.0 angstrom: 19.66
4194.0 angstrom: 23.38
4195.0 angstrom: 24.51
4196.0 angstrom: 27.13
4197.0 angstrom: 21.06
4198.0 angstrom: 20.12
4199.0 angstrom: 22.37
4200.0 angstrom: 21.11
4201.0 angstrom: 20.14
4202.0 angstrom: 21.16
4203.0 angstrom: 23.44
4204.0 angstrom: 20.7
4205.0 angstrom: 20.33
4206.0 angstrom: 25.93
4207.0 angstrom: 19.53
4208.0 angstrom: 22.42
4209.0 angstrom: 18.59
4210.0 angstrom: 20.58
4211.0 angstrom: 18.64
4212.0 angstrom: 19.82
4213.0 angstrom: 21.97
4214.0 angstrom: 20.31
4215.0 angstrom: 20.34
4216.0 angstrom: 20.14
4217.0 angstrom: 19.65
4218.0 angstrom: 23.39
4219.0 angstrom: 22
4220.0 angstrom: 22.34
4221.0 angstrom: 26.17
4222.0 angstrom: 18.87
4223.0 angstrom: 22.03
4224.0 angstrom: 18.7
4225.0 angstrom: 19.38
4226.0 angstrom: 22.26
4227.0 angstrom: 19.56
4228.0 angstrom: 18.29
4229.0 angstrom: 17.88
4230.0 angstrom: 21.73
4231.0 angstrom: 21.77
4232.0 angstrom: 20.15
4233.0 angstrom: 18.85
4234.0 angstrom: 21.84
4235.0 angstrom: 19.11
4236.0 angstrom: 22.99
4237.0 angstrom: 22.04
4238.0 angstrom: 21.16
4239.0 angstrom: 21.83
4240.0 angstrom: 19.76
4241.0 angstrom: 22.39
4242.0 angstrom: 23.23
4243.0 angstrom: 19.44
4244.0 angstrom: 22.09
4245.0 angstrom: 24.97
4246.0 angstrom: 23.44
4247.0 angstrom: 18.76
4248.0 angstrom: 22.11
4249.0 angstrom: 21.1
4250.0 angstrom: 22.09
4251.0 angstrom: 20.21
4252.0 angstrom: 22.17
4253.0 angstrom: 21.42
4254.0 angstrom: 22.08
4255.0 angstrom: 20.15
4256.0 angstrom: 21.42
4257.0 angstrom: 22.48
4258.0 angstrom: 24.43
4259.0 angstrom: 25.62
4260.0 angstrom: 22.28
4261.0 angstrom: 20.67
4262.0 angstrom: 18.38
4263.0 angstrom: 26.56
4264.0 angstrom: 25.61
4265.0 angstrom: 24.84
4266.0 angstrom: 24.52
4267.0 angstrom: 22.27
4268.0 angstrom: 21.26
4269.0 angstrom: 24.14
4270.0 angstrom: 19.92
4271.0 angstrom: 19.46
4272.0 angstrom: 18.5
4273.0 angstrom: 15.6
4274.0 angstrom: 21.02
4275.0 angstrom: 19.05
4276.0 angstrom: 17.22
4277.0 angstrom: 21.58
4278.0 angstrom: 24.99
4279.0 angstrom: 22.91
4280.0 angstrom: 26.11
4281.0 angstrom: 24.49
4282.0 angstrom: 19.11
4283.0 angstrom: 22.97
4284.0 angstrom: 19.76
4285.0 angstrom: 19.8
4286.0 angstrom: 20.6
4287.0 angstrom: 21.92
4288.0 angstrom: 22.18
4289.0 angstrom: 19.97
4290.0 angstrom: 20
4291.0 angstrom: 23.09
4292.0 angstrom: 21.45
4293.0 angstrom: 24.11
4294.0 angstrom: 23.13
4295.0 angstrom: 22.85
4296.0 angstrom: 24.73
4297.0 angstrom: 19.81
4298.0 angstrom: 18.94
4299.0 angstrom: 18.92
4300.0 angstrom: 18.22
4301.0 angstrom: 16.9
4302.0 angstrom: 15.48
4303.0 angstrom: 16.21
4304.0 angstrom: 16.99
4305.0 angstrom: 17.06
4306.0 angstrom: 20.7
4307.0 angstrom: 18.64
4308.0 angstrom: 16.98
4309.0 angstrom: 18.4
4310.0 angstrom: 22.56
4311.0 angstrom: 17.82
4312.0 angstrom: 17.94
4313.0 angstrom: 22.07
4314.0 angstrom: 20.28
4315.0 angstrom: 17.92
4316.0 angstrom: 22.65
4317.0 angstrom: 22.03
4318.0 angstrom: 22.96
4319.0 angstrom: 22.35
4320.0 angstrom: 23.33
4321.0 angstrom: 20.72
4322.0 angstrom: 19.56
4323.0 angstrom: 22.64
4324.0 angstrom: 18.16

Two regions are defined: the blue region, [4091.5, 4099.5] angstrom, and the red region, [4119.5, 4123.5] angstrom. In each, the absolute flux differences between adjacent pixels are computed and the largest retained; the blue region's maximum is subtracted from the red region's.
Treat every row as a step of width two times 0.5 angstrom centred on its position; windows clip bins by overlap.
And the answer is -5.6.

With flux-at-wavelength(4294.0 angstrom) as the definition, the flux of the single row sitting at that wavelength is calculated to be 23.13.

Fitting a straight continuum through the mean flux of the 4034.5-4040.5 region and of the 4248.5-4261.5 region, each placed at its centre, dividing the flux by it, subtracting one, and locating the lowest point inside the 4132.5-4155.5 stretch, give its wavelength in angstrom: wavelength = 4138.0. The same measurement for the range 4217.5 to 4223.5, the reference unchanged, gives 4222.0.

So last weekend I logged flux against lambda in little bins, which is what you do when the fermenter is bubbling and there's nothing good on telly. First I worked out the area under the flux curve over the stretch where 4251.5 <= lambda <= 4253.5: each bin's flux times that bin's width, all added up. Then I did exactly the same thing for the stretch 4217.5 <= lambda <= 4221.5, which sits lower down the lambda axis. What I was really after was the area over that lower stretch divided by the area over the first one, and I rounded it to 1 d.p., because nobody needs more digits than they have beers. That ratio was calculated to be 2.2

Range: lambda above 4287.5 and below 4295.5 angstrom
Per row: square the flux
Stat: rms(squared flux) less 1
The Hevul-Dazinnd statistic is 493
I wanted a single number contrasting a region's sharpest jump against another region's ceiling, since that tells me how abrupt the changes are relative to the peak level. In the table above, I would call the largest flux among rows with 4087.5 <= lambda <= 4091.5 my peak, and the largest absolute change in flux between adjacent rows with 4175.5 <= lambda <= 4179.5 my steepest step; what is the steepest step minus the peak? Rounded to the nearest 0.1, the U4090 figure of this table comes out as -25.0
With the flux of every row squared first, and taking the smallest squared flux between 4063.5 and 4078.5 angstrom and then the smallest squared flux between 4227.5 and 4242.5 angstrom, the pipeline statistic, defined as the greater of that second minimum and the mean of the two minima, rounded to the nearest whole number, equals 320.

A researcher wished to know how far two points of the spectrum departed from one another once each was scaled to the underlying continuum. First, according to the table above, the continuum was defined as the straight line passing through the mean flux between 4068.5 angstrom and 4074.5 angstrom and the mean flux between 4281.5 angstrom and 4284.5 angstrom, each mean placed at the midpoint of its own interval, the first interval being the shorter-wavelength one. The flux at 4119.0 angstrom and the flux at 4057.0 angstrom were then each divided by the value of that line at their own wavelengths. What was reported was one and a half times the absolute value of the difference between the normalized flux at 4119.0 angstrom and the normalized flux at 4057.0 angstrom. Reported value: 0.45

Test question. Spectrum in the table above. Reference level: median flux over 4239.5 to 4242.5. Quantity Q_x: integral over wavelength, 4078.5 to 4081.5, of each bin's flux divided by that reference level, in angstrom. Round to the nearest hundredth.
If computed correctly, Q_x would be 2.83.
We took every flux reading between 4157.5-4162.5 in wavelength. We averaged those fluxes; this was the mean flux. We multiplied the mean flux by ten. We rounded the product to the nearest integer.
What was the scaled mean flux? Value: 227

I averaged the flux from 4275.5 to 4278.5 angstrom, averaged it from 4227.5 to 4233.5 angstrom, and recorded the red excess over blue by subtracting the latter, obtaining 1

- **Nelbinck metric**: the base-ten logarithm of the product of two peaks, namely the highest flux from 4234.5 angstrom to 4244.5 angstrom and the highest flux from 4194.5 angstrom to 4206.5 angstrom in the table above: 2.80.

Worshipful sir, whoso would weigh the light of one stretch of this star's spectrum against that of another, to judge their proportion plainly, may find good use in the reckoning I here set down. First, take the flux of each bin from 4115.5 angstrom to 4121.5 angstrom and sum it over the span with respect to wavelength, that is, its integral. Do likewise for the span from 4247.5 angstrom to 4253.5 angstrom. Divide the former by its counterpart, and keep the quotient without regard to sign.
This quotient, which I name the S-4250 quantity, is 0.94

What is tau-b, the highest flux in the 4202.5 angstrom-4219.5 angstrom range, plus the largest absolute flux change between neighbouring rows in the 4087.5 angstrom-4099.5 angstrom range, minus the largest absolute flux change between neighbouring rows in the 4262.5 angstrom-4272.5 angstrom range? 30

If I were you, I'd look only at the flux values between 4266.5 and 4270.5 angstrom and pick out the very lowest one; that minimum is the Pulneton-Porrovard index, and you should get 19.92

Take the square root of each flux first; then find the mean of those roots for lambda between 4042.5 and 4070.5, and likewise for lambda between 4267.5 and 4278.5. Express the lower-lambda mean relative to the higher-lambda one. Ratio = 1.06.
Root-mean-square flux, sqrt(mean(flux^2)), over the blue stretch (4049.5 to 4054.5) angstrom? 23.3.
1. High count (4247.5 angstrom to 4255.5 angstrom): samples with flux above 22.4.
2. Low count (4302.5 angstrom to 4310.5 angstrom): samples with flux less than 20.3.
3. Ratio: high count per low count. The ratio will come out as 0.00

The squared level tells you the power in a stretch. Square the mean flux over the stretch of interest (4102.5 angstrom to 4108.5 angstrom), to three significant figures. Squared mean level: 260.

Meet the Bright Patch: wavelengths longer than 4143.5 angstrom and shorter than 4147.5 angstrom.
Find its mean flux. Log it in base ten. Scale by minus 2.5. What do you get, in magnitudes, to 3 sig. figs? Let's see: -3.25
